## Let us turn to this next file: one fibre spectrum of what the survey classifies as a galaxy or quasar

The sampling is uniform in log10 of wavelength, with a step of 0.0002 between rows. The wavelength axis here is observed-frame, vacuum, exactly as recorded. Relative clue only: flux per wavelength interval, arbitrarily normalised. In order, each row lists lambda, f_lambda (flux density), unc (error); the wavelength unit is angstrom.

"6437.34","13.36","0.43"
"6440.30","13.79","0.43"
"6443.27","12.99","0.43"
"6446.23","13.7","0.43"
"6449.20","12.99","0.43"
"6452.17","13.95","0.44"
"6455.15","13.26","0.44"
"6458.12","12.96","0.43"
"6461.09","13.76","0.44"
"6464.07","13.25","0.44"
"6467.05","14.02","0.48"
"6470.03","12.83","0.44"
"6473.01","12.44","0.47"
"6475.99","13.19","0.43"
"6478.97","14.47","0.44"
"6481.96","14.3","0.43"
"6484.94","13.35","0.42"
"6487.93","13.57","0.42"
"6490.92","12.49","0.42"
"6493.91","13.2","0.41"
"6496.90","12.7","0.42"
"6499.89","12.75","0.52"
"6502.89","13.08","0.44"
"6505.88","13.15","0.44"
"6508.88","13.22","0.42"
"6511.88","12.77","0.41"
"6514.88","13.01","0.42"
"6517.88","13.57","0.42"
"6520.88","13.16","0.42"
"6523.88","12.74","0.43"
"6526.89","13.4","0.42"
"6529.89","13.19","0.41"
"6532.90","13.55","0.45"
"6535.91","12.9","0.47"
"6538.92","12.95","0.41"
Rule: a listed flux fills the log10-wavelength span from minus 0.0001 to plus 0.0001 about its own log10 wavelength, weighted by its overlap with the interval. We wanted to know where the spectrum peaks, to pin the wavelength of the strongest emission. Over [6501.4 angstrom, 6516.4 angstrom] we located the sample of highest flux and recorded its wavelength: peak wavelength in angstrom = 6508.88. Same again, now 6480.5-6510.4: 6481.96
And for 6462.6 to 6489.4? 6478.97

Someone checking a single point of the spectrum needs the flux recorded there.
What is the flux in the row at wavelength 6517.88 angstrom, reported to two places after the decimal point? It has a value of 13.57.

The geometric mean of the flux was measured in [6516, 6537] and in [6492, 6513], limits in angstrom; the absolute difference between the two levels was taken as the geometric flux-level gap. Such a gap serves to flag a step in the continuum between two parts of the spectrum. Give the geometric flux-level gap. 0.23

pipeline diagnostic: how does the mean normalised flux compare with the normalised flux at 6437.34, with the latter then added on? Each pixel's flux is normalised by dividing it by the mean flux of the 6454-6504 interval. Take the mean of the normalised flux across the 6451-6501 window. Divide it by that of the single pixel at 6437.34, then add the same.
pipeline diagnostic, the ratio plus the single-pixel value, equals 2.00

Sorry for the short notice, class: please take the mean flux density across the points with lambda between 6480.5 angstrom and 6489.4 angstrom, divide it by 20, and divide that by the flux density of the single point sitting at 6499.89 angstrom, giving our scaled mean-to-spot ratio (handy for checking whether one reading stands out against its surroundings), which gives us 0.054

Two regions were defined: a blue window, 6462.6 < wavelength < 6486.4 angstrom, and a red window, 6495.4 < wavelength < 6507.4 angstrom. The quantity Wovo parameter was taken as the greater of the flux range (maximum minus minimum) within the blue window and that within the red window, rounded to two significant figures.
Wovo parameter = 2.0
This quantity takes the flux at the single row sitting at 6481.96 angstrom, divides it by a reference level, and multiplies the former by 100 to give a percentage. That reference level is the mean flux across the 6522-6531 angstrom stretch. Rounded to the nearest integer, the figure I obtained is 109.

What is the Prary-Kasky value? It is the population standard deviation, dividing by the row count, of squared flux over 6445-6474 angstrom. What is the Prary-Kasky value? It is 13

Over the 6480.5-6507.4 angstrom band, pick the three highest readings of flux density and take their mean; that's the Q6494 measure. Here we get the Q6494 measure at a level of 13.7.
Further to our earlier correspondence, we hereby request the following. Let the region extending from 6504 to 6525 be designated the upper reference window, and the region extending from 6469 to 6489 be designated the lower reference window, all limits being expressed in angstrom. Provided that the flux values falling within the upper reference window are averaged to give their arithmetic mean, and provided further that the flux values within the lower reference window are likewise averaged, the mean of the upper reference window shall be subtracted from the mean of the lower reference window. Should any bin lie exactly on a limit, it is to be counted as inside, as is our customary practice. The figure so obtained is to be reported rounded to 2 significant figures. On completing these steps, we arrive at 0.36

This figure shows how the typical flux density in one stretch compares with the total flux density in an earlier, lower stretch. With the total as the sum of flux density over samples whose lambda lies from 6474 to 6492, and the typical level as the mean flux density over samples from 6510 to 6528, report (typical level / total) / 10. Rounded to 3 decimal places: 0.016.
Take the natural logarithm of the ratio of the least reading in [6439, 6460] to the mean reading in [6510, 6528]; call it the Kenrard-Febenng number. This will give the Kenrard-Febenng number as -0.011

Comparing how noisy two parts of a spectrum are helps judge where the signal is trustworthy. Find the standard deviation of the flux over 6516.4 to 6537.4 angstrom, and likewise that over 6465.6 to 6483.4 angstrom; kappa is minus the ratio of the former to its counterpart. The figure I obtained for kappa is -0.4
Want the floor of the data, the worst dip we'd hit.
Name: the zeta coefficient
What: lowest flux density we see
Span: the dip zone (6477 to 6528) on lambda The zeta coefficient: 12.49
